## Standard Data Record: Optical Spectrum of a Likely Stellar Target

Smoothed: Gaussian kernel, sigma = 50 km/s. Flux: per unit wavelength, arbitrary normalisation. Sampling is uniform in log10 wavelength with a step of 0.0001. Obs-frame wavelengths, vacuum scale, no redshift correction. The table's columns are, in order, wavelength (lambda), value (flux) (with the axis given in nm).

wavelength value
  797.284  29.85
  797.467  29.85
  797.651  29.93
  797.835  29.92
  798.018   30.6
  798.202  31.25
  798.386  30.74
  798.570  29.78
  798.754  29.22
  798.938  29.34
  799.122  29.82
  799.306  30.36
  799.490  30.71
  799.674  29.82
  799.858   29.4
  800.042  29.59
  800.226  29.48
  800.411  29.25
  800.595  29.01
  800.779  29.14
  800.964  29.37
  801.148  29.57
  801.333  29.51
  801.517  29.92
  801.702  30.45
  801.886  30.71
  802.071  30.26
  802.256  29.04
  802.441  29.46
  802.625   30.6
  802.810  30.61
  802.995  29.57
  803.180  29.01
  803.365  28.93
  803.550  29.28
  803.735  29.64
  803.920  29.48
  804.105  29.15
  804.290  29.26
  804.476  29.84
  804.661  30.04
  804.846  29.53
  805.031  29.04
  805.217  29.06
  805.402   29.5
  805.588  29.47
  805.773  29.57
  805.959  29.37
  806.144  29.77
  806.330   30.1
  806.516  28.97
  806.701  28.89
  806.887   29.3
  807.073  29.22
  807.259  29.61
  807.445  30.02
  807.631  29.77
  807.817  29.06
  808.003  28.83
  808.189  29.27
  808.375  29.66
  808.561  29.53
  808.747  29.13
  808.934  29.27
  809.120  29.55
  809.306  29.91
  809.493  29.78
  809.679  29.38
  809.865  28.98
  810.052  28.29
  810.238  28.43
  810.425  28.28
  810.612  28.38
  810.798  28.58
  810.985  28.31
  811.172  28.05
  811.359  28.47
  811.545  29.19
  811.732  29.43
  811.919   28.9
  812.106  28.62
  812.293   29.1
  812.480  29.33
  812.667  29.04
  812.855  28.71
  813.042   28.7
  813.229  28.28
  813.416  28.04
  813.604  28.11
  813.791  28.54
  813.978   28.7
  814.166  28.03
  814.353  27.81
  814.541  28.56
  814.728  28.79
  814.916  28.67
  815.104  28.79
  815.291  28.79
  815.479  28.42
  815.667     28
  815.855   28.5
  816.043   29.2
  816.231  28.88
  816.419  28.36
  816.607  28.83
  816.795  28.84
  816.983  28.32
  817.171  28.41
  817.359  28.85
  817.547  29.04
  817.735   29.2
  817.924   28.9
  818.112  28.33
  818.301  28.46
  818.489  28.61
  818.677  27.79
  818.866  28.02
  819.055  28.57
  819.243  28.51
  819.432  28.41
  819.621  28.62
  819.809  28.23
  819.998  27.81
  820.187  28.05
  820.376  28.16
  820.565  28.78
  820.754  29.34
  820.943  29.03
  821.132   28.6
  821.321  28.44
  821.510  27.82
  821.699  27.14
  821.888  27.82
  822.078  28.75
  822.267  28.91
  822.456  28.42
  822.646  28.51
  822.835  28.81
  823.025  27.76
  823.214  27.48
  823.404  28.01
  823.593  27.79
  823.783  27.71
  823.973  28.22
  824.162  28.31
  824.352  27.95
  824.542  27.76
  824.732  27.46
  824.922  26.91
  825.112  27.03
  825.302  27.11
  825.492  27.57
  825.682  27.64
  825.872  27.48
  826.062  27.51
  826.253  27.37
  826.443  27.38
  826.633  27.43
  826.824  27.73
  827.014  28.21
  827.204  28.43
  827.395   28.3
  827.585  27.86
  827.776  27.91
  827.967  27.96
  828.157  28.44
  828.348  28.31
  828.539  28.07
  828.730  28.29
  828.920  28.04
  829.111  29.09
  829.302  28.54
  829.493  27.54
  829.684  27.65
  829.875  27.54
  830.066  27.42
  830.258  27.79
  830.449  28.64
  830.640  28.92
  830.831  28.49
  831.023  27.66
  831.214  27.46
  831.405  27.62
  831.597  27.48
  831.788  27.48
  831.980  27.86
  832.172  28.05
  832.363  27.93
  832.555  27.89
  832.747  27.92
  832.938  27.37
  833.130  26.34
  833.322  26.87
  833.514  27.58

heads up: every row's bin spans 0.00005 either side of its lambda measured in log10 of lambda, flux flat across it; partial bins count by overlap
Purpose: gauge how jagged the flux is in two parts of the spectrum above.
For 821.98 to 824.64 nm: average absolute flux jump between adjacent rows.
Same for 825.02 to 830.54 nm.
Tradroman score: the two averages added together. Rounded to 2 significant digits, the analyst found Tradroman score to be 0.63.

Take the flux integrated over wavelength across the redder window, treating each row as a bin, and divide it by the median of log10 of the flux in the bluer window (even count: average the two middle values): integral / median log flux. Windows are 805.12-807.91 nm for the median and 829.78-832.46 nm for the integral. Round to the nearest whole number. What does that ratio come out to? 51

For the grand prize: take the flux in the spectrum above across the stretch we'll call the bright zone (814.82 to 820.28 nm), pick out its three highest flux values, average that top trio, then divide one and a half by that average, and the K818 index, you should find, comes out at 0.0515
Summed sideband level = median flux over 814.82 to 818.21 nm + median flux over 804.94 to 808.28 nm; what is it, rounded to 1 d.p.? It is 58.1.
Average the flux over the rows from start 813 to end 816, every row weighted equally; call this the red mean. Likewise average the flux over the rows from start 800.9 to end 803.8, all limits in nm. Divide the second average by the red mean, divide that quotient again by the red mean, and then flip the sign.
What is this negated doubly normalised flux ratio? -0.0368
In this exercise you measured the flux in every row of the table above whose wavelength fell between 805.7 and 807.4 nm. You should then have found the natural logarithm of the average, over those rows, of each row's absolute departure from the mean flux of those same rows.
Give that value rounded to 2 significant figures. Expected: -1.2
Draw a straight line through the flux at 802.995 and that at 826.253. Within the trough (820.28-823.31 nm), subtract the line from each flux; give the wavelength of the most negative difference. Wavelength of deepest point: 821.699 nm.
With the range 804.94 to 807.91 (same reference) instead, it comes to 805.031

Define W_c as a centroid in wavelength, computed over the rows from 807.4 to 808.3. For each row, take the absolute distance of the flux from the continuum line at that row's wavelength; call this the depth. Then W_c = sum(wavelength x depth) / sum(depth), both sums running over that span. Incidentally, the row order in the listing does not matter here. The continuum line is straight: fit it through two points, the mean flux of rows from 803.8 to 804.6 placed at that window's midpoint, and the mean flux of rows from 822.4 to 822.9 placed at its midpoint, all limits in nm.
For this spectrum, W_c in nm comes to 807.67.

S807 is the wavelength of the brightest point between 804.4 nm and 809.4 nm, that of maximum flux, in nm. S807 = 806.330 nm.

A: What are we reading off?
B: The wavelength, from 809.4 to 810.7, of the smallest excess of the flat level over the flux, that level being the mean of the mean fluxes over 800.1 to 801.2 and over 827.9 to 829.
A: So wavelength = 809.493 nm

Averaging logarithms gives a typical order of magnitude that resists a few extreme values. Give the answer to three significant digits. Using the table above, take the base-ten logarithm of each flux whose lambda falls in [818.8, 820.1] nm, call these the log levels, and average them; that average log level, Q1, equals 1.45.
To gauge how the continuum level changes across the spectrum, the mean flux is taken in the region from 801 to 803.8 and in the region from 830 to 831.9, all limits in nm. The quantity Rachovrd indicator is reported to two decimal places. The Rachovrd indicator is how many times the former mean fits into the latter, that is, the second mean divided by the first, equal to 0.94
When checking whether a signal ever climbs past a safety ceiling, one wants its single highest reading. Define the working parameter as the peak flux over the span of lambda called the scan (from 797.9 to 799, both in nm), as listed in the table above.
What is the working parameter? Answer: 31.25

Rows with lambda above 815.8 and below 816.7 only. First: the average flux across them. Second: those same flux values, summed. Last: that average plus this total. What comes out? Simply 173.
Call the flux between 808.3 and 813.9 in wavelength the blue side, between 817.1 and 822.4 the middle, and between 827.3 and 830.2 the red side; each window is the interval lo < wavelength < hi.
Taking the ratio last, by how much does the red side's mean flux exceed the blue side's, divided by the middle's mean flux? -0.028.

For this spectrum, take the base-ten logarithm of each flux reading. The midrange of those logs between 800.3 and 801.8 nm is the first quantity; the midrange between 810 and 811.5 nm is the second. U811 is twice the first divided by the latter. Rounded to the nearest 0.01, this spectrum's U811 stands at 2.03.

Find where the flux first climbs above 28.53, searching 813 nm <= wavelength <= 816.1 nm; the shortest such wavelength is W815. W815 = 813.042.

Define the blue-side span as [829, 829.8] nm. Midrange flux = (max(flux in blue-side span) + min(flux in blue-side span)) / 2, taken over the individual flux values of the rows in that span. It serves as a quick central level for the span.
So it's 28.3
